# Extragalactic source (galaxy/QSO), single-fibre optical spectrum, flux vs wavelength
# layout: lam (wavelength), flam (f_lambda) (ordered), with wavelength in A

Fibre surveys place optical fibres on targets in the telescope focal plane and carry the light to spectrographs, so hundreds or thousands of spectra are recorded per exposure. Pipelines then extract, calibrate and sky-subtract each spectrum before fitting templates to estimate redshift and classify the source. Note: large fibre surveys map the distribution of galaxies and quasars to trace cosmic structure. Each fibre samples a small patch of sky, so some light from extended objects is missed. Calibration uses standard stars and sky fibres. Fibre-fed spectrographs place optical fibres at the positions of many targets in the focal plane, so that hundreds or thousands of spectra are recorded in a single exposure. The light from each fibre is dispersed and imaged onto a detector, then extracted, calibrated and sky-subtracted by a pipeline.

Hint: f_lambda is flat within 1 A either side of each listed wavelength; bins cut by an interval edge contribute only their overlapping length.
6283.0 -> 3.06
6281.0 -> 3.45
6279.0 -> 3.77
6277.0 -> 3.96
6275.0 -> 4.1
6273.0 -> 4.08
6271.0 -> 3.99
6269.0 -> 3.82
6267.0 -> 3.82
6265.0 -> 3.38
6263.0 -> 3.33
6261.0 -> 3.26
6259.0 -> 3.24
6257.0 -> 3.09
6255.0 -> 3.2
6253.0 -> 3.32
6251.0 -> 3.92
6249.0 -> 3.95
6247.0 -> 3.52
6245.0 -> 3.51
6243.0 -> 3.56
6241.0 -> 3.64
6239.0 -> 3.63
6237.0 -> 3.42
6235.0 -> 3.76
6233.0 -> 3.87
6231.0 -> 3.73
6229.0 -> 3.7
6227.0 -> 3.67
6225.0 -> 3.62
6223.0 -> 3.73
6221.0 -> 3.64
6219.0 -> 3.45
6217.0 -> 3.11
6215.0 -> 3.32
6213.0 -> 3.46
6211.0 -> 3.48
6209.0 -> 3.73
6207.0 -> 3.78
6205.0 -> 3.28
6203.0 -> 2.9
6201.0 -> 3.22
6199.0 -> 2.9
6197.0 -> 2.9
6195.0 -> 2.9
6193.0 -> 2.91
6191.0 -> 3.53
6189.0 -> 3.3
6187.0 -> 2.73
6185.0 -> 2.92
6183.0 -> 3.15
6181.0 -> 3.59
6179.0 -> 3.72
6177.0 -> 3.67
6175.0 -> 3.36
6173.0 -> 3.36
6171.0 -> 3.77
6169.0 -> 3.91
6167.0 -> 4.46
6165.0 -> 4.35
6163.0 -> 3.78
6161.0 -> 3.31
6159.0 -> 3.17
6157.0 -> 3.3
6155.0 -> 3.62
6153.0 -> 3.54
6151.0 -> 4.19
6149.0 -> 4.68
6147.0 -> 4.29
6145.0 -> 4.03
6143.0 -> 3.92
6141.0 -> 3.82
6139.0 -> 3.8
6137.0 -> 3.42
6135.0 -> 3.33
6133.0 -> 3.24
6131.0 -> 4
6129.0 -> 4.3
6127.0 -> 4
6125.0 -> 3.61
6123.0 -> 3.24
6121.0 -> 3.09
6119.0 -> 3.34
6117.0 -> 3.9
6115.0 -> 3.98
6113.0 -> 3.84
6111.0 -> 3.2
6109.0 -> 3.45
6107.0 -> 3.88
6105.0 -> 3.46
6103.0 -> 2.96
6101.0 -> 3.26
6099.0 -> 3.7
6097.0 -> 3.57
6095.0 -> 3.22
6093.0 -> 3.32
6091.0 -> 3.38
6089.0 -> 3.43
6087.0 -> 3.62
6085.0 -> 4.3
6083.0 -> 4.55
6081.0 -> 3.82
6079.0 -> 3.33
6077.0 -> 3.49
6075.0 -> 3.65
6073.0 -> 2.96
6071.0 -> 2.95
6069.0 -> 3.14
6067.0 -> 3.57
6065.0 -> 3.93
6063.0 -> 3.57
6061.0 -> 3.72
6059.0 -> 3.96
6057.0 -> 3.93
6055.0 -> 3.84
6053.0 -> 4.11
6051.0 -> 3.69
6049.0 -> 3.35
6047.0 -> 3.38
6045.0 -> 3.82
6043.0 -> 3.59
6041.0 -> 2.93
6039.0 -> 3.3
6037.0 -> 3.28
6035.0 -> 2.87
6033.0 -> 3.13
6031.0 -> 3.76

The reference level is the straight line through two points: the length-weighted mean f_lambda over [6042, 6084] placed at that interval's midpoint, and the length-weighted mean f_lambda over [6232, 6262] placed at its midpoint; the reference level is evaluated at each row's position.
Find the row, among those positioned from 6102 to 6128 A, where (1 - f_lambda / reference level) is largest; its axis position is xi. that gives 6103.0 A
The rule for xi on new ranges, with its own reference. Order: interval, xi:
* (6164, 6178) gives 6173.0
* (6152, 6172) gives 6159.0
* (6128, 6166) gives 6159.0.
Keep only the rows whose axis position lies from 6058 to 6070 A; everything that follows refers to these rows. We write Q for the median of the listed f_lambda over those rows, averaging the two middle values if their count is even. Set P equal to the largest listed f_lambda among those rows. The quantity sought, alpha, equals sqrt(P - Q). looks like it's 0.56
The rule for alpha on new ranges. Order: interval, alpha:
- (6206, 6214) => 0.42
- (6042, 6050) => 0.58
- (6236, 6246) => 0.28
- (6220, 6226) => 0.30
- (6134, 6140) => 0.62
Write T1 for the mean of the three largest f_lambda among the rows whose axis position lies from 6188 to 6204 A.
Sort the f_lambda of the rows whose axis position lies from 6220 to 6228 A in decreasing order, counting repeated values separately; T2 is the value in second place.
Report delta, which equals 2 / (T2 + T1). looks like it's 0.285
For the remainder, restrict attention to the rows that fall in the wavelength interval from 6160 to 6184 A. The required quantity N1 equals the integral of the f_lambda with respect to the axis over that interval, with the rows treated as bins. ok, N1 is 88.9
